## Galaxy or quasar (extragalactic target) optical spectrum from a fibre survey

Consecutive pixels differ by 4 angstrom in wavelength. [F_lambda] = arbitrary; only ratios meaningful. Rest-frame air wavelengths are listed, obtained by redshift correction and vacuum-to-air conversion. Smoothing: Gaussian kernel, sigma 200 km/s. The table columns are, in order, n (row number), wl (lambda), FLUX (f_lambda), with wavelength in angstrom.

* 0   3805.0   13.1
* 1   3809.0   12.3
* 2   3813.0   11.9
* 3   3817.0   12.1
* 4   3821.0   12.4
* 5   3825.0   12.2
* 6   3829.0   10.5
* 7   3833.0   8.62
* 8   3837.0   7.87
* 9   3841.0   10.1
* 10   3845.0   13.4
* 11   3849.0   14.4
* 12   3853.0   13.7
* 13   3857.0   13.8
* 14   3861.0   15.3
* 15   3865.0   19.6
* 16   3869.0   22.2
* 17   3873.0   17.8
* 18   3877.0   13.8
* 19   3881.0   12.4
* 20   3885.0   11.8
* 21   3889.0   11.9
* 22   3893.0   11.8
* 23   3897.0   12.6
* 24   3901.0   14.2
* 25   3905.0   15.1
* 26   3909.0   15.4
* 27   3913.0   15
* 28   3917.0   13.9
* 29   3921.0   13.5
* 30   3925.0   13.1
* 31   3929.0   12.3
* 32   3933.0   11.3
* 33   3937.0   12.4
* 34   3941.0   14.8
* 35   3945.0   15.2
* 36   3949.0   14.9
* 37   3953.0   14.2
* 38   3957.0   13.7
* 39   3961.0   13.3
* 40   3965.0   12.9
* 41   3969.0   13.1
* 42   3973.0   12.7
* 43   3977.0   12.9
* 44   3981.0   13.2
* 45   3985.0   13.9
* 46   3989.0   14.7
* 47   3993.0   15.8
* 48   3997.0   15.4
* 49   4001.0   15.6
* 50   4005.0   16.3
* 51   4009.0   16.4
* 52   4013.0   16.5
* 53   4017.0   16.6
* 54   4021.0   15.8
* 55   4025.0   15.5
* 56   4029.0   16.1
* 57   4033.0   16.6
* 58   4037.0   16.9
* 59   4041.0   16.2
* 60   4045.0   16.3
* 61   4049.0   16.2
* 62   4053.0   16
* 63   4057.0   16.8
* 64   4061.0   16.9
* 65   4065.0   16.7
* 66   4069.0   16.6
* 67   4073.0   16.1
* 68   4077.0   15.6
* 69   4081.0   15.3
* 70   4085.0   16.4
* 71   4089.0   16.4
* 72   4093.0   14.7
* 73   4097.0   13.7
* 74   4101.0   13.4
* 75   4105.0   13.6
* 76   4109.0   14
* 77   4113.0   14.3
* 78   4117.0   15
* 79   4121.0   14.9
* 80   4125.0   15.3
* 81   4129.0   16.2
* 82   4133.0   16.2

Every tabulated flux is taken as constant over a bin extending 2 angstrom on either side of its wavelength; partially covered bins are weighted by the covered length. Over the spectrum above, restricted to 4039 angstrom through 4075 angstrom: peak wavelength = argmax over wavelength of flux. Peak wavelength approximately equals 4061.0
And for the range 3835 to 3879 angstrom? 3869.0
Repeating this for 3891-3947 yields 3909.0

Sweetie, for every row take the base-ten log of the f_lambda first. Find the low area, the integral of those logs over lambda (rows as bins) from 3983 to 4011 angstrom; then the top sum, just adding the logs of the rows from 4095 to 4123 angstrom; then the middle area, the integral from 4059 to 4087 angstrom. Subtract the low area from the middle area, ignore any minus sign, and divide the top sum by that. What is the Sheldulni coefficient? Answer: 13.1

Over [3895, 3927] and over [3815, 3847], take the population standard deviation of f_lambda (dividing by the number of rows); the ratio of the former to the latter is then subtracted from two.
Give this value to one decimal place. 1.5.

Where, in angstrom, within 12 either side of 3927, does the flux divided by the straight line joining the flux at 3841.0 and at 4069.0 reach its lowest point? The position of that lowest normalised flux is 3933.0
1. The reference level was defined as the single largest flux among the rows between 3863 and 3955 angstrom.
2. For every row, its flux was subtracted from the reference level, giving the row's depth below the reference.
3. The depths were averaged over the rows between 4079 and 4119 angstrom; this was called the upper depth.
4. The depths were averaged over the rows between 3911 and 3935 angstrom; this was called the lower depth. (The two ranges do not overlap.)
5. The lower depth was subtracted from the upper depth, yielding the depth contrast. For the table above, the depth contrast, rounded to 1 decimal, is -1.5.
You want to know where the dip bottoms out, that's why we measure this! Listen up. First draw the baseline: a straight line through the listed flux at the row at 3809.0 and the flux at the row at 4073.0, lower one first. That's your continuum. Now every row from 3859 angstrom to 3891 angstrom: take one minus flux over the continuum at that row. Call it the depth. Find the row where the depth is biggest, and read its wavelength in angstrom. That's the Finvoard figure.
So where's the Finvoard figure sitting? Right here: 3885.0 angstrom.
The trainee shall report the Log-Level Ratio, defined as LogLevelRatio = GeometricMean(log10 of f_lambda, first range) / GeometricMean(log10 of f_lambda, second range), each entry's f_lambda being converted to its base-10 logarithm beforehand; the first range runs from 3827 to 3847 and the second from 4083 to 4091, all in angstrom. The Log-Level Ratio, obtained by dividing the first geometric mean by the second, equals 0.82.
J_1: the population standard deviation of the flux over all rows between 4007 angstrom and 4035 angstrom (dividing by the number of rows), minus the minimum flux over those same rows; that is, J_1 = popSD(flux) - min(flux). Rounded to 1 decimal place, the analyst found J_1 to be -15.1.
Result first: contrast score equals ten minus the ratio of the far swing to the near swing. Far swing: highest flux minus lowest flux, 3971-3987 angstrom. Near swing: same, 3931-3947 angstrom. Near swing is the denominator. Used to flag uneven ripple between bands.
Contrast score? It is 9.69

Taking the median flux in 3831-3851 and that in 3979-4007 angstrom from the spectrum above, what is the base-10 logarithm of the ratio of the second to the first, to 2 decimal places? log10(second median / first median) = 0.18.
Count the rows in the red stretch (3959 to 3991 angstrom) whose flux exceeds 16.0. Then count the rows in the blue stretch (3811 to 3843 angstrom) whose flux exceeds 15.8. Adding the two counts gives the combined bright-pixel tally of 0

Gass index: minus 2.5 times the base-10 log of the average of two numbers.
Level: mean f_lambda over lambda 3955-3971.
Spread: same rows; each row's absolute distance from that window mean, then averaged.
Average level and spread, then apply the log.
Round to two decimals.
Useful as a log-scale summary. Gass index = -2.07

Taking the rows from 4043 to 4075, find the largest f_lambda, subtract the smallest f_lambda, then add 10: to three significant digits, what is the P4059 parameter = 10.9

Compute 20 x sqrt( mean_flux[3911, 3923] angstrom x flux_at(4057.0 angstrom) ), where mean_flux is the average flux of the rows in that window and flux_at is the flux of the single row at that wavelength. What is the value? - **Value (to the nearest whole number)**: 308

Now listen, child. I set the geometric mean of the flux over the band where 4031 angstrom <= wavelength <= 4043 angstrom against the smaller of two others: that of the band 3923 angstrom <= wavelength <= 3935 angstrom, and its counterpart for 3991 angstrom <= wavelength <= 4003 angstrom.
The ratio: 1.36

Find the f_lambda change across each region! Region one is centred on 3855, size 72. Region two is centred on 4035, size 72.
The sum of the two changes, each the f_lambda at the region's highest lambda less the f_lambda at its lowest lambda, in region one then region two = 0.5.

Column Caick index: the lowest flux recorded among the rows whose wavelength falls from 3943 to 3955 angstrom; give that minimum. 14.2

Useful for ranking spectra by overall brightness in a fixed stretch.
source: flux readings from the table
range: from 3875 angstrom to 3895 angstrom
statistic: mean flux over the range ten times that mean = 123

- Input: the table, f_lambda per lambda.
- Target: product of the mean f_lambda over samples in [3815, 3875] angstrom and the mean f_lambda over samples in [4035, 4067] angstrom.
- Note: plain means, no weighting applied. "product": 224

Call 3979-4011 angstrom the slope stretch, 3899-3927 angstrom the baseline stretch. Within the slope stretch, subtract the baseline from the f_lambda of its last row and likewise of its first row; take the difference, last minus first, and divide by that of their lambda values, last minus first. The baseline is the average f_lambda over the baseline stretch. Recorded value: 0.114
